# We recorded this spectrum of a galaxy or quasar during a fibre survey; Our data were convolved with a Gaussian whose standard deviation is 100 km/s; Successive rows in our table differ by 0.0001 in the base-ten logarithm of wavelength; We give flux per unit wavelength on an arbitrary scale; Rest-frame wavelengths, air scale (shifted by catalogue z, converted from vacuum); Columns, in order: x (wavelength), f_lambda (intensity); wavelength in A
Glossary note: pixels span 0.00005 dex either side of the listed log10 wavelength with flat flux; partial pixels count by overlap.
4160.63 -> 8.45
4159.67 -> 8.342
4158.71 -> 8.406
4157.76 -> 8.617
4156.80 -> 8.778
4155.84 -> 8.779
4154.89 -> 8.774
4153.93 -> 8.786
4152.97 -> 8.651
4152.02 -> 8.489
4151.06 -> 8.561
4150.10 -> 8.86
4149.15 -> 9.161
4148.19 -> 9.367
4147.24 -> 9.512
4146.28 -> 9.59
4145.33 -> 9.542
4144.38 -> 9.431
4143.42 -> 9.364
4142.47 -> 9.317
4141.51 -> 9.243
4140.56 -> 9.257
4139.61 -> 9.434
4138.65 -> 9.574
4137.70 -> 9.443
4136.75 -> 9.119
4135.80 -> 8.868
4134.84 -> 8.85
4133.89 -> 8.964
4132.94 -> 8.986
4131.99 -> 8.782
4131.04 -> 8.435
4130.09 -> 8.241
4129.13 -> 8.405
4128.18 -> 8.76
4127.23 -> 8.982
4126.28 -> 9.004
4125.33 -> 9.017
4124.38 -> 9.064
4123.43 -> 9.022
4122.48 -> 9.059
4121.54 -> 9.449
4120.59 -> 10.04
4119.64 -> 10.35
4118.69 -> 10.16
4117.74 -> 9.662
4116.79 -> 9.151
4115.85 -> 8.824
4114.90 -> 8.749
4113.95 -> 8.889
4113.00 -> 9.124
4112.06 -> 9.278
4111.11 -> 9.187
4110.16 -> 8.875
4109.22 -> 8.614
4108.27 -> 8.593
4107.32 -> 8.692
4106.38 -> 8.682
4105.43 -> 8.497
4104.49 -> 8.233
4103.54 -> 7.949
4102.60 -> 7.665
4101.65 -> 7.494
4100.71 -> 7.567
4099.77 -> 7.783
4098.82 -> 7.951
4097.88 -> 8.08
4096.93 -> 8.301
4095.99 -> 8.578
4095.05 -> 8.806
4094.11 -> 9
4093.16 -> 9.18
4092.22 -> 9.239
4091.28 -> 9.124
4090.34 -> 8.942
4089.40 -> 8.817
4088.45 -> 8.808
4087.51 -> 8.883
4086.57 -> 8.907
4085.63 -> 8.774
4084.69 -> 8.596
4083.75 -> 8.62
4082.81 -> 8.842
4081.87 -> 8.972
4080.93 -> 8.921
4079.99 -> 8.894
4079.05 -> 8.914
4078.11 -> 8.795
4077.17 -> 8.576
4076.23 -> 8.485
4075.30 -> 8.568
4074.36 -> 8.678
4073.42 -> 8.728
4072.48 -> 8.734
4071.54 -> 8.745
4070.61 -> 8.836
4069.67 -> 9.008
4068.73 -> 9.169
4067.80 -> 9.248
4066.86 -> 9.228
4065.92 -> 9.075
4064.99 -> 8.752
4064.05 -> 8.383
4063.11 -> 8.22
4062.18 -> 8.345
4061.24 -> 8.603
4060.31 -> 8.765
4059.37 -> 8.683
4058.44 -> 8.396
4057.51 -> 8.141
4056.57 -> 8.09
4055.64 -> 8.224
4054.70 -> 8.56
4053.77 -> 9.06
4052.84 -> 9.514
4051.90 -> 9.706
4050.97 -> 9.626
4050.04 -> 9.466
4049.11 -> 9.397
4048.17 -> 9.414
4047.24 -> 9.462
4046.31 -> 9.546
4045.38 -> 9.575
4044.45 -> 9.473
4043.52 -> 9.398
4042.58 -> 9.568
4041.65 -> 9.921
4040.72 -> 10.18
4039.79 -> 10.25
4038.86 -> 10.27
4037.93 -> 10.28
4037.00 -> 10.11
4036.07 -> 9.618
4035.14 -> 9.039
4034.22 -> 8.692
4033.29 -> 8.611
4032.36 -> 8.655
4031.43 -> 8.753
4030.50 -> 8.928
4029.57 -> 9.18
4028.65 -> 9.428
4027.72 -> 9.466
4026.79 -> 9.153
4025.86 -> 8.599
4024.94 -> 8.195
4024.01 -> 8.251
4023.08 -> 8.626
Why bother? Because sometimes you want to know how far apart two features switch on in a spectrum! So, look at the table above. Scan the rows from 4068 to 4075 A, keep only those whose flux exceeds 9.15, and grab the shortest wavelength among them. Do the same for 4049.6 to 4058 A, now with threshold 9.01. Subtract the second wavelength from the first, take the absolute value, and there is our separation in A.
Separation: 18.7 A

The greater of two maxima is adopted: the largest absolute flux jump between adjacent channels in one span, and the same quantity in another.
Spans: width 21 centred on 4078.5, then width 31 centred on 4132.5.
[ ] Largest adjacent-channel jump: 0.59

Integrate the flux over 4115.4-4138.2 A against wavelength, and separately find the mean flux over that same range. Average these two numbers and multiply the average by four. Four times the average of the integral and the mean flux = 434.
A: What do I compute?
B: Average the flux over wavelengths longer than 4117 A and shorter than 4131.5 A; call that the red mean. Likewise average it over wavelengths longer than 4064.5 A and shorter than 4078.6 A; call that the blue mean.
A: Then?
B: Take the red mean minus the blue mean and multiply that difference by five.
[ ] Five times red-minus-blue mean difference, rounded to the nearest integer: 2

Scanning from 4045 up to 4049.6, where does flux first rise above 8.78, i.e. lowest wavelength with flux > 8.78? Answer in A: 4045.38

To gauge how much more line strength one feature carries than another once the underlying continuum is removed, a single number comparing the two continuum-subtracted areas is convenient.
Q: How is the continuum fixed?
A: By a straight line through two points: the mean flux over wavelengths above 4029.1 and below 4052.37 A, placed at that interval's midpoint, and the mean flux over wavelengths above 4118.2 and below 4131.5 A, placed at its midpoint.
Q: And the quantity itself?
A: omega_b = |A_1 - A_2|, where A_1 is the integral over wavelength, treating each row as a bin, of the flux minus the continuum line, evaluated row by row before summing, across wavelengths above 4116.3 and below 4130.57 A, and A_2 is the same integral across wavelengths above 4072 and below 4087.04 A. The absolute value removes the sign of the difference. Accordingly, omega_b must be 10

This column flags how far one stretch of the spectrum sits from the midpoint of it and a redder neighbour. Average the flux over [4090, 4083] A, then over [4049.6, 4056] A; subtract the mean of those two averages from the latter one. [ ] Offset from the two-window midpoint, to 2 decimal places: 0.20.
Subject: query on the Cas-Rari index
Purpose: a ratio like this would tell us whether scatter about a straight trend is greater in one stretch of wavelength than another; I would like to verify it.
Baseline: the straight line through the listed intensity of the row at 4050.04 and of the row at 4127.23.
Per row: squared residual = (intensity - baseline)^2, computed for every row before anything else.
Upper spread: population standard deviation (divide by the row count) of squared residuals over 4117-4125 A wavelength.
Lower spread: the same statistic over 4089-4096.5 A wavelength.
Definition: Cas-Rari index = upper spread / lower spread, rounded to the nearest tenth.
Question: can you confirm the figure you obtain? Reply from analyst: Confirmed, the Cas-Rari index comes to 5.5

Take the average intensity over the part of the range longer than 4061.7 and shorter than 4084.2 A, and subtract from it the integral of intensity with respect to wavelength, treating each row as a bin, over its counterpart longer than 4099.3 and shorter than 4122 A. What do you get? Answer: -191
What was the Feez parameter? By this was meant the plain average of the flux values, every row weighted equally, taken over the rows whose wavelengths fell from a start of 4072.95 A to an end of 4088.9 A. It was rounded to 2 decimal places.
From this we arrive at 8.76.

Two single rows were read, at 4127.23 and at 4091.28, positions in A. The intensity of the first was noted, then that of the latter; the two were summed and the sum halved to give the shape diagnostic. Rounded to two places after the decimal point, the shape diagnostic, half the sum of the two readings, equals 9.05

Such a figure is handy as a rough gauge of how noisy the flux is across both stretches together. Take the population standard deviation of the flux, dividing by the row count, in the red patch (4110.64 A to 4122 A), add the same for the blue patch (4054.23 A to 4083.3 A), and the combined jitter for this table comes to 0.82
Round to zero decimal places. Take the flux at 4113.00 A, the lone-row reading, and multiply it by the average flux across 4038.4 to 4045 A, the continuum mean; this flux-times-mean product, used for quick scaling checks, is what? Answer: 90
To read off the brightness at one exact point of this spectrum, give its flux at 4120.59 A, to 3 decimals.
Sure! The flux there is 10.040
